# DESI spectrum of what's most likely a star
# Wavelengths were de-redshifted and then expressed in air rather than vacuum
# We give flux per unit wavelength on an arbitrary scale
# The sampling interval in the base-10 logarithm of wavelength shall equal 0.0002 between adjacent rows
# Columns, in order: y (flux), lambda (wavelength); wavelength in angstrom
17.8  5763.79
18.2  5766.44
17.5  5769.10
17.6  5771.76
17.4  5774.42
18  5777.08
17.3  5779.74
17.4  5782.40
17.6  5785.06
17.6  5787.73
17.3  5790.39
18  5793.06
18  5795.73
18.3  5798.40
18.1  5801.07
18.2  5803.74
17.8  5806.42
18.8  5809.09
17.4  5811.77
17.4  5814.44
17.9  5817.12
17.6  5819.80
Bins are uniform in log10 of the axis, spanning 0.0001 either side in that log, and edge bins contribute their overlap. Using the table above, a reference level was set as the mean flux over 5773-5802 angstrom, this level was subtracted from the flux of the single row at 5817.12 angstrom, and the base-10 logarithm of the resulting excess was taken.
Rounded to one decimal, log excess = -0.8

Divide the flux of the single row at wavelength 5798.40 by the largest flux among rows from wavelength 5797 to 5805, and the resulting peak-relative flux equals 1.00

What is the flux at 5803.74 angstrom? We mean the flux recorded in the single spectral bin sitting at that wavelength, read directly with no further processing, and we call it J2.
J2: 18.2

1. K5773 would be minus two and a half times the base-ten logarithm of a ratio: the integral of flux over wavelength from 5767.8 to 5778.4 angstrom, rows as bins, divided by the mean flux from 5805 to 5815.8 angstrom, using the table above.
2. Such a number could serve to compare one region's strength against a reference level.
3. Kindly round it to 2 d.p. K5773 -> -2.55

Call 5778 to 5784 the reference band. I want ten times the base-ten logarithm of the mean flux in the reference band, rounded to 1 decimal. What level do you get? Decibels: 12.4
